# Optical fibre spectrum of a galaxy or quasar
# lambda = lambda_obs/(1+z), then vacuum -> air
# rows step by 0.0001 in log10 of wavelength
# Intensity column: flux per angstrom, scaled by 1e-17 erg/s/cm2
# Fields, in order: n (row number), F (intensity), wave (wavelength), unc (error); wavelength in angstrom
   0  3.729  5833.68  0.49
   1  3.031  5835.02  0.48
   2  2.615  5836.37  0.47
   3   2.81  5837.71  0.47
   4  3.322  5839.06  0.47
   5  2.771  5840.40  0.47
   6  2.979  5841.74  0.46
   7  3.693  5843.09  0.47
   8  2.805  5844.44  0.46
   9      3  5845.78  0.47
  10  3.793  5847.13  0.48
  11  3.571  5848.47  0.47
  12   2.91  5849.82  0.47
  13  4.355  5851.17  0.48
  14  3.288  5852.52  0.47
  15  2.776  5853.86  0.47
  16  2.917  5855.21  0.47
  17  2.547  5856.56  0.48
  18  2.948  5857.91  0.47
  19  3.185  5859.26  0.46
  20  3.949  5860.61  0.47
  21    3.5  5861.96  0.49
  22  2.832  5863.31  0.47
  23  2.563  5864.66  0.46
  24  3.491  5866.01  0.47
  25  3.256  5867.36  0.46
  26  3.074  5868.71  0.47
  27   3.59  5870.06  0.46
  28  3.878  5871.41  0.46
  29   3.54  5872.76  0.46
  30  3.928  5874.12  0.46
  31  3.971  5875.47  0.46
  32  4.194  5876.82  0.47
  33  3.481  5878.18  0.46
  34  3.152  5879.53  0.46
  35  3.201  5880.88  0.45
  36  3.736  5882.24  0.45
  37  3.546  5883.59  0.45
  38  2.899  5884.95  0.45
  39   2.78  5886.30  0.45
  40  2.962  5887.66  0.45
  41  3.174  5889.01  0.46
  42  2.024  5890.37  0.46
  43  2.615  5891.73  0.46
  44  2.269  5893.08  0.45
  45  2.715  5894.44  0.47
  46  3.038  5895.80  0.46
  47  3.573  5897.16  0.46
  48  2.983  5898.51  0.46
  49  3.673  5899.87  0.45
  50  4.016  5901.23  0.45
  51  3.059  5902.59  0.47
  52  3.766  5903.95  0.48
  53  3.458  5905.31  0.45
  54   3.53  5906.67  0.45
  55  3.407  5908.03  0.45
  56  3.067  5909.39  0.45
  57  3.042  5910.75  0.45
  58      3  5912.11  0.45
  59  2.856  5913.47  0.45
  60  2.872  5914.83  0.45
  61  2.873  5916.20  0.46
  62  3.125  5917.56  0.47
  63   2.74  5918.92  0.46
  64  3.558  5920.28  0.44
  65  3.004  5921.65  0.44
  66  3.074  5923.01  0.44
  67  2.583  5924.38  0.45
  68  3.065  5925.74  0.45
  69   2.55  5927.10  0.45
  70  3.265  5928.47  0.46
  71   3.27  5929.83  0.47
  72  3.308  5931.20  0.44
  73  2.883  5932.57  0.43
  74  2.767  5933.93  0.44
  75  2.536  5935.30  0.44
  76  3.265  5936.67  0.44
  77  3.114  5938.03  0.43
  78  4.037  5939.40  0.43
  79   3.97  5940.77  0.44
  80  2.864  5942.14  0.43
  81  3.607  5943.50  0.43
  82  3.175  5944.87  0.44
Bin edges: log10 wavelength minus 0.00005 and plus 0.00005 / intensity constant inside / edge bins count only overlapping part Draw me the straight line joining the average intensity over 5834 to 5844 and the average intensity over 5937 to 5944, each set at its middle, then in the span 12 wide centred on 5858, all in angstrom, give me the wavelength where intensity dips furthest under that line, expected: 5856.56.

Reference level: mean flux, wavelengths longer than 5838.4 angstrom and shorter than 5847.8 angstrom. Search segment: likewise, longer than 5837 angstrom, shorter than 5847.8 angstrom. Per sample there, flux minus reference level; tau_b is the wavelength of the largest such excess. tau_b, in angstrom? 5847.13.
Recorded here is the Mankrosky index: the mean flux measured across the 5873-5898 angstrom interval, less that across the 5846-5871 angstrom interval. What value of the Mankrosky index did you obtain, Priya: -0.07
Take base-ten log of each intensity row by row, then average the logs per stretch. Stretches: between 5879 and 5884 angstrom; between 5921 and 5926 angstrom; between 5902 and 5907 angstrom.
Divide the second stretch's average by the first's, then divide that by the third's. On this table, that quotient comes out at 1.63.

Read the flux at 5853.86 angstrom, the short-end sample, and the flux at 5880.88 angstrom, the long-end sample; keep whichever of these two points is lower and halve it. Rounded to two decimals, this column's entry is 1.39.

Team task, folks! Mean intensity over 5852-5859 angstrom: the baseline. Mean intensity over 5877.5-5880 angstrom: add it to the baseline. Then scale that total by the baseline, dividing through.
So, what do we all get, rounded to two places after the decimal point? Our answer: 2.15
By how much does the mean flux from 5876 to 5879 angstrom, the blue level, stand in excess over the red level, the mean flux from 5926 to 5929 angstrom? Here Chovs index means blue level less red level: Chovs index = 0.9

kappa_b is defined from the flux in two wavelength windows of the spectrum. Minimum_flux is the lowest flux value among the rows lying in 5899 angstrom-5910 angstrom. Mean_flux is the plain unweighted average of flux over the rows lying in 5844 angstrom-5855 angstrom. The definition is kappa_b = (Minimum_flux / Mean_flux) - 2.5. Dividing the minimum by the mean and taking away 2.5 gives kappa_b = -1.58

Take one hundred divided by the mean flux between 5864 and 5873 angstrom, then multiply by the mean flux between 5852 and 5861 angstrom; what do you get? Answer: 92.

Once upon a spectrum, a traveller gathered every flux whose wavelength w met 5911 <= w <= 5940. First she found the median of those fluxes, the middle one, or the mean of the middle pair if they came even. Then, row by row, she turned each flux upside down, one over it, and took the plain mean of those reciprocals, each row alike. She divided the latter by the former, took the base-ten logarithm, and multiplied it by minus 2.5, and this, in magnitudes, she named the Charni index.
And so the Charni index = 2.39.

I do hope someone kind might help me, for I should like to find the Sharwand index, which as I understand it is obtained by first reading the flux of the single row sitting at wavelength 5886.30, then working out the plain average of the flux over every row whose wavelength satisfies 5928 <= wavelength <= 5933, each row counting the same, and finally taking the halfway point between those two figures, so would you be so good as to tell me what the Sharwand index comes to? 3.0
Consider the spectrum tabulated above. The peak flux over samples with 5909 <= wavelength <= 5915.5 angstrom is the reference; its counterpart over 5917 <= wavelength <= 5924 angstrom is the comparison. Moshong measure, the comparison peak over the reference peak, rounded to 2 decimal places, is 1.16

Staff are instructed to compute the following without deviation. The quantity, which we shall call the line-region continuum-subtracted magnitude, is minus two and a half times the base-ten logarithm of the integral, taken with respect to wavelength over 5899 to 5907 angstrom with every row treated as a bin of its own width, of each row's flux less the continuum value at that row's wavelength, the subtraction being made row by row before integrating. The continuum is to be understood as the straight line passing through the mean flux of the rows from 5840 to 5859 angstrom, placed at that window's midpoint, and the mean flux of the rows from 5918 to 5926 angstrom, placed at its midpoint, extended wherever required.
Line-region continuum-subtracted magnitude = -1.6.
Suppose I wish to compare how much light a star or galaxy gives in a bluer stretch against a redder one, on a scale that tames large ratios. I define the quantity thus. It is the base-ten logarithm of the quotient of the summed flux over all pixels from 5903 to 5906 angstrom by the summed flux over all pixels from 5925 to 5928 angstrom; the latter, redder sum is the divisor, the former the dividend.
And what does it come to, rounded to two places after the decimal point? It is 0.11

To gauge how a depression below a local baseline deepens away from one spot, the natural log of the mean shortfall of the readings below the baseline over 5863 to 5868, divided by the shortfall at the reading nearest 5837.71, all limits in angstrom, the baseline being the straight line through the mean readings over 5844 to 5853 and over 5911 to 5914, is -1.0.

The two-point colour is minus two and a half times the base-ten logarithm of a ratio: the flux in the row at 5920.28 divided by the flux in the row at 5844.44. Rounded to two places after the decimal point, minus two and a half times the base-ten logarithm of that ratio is -0.26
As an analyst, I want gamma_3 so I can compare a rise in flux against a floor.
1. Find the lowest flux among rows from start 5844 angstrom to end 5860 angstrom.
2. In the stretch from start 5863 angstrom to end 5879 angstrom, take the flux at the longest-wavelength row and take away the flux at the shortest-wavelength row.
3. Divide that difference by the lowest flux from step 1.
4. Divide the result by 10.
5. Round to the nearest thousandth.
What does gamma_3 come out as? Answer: 0.025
